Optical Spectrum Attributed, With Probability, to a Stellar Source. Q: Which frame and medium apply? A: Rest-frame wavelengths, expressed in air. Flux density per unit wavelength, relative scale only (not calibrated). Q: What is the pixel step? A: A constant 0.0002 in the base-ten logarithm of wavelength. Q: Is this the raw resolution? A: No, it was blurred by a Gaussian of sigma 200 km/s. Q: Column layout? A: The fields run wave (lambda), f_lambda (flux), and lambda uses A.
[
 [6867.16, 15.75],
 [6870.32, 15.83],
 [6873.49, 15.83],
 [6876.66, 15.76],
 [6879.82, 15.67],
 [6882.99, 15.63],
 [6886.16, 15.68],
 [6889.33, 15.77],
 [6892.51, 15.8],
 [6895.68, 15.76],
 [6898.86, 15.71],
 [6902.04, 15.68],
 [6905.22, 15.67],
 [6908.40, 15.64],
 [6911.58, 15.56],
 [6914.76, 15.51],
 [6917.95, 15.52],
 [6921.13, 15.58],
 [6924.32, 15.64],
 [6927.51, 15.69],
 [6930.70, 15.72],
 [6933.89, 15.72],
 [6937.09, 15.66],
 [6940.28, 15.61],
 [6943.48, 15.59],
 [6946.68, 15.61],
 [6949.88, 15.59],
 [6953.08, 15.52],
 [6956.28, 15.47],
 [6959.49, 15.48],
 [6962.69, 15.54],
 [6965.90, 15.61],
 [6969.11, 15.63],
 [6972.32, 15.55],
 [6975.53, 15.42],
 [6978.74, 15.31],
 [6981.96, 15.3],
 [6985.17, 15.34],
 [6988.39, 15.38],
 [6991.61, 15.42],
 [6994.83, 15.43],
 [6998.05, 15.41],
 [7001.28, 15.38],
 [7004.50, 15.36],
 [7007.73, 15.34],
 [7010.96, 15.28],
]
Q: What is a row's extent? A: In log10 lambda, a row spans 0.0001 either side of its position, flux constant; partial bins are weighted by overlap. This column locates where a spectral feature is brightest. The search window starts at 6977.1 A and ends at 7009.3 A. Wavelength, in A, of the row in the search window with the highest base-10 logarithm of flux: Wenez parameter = 6994.83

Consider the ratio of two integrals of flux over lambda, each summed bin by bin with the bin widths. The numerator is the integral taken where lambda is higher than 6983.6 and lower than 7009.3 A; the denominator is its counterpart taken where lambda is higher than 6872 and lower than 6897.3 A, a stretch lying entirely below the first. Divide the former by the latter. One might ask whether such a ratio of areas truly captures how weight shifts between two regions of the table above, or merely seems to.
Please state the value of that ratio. 0.993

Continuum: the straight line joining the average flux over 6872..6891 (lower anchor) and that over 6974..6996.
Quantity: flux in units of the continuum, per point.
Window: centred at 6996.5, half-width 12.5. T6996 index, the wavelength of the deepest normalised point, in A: 6985.17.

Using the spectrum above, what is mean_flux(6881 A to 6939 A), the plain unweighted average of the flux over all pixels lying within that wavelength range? 15.7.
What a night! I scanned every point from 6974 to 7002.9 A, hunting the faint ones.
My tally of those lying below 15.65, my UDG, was 9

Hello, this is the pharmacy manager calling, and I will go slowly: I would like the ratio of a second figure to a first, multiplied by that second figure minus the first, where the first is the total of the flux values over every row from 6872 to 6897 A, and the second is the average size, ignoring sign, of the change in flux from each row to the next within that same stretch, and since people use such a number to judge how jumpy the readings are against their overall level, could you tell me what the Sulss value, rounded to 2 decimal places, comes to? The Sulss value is -0.06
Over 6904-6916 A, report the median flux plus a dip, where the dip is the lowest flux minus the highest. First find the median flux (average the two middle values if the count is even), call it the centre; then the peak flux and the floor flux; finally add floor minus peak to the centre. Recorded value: 15.44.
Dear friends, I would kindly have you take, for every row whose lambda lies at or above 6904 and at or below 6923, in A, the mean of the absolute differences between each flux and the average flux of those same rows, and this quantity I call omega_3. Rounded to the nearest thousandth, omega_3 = 0.050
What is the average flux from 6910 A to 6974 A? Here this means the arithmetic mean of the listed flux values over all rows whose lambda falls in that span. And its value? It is 15.6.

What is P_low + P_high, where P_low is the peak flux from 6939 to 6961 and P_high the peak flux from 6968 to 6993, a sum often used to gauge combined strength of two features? 31.2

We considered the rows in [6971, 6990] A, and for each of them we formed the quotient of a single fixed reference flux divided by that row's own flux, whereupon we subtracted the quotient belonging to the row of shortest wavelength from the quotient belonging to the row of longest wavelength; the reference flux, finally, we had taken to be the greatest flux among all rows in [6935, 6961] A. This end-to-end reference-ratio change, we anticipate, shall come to 0.0111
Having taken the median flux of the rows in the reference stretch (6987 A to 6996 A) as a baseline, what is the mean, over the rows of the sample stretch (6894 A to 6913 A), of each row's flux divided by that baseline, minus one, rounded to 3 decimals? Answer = 0.016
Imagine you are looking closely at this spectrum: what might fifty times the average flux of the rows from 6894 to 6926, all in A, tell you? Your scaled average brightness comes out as 781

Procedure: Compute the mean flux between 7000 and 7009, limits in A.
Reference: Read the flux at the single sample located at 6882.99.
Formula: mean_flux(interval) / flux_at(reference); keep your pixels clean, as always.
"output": 0.983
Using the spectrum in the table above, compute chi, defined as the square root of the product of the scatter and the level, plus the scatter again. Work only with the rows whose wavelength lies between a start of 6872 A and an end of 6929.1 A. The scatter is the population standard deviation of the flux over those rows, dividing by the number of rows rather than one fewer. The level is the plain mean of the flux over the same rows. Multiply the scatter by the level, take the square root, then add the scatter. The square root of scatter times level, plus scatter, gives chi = 1.27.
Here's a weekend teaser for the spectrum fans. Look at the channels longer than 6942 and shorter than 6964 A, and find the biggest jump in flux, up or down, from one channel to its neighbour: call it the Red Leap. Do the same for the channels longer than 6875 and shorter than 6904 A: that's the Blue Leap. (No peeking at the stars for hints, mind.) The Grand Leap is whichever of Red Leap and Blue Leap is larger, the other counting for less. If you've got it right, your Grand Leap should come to 0.090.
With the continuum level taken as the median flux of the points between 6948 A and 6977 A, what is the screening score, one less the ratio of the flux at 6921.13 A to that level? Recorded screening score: -0.0026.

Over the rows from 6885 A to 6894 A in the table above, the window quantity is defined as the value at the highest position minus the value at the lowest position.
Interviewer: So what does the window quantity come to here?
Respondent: 0.12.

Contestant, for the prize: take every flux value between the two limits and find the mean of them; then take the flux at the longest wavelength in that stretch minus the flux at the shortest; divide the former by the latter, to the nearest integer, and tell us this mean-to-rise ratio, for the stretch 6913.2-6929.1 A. 87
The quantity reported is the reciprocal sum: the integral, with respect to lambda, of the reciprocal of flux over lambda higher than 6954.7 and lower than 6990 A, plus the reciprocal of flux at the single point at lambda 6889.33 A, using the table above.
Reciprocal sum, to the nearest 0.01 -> 2.35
